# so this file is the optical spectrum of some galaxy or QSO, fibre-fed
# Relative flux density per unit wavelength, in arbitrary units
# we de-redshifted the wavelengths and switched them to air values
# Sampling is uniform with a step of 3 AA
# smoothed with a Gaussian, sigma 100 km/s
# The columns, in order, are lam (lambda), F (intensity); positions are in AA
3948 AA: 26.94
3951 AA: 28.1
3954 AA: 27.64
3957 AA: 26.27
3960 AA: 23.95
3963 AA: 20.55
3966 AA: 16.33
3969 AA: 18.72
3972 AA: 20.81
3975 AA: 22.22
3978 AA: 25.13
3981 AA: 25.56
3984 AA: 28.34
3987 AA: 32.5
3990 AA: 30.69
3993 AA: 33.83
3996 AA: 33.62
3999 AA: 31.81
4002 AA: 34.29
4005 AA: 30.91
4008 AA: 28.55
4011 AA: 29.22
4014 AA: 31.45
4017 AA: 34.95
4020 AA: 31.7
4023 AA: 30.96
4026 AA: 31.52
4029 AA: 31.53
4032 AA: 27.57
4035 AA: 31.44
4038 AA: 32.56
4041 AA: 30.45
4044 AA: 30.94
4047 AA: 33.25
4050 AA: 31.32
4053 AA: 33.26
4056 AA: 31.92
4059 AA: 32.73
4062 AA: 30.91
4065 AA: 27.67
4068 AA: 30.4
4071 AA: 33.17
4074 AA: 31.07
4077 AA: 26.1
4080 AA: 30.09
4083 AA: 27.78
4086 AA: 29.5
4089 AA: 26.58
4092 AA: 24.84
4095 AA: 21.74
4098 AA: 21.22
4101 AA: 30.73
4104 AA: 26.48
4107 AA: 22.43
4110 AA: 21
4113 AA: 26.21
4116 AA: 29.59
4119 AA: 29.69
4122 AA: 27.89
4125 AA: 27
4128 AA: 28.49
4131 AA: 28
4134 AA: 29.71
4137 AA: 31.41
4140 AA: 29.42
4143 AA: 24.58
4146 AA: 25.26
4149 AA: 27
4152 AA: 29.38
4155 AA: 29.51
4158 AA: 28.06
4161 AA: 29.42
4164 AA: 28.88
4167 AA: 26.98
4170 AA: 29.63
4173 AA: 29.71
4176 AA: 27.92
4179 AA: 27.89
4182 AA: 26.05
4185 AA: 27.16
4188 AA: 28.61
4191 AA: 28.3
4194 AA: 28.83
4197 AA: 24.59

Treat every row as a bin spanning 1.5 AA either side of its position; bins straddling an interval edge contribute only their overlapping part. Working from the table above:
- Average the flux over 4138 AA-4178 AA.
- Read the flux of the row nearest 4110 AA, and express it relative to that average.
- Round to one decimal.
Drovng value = 0.7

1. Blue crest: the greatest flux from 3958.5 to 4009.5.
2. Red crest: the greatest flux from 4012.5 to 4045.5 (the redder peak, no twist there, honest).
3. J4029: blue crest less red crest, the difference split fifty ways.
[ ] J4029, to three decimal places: -0.013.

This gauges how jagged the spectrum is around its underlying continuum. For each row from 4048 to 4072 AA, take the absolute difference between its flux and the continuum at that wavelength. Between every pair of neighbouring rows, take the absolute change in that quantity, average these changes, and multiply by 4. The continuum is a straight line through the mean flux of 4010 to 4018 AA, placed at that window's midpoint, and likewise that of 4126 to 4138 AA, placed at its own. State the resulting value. 8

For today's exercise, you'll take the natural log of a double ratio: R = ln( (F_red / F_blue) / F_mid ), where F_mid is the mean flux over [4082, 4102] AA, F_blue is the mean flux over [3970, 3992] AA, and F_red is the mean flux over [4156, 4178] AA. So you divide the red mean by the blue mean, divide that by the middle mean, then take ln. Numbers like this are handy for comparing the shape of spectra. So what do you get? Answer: -3.2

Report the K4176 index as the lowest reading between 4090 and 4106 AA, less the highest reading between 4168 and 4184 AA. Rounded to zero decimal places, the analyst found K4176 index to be -8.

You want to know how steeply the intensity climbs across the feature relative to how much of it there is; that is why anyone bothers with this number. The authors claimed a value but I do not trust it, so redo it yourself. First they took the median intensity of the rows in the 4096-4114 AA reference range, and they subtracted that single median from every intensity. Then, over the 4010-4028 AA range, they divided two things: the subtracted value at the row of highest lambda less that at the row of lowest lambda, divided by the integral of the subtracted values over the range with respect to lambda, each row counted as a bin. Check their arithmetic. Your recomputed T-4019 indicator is 0.017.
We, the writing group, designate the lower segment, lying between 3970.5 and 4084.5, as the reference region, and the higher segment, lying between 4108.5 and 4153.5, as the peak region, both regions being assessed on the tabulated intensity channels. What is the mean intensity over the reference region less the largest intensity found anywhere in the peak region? -1.1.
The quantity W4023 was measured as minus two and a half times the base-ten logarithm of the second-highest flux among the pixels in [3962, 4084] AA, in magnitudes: -3.84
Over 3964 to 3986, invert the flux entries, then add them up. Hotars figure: 0.322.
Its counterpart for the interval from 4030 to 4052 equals 0.226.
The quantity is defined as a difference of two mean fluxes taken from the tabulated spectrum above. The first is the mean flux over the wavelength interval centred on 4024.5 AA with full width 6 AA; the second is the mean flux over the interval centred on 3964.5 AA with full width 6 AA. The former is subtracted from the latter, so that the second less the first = -13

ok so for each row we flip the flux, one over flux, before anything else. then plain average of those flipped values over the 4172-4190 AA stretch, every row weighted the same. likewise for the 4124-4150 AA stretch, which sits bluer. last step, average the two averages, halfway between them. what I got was 0.0360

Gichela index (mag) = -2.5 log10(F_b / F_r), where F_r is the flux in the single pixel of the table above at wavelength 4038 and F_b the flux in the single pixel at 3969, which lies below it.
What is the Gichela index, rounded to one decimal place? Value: 0.6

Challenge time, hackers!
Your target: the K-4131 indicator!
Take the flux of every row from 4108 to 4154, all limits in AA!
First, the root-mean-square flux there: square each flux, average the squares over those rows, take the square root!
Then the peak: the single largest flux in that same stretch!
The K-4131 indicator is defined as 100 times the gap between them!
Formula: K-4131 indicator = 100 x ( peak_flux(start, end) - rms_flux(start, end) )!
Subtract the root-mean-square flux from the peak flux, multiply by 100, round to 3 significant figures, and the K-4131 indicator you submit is 365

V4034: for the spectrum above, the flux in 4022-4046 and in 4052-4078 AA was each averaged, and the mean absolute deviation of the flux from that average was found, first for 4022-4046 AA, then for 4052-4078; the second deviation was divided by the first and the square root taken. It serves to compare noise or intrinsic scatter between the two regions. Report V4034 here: 1.4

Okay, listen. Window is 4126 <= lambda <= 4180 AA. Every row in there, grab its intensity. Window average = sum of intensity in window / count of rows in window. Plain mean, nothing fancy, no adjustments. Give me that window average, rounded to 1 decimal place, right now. 28.4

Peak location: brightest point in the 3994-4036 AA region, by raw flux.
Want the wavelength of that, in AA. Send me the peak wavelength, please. 4017 AA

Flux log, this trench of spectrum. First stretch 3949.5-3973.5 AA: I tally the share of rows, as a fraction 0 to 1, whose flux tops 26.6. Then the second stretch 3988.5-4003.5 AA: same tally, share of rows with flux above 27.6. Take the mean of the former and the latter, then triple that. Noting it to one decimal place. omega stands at 1.9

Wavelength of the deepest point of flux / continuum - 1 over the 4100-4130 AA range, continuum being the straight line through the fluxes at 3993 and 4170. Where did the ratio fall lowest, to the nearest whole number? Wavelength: 4110 AA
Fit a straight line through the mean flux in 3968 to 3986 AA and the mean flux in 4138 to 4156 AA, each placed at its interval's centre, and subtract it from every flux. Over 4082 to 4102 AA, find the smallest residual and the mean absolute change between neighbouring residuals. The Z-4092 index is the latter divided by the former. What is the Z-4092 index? -0.6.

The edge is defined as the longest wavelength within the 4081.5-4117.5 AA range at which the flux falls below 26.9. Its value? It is 4113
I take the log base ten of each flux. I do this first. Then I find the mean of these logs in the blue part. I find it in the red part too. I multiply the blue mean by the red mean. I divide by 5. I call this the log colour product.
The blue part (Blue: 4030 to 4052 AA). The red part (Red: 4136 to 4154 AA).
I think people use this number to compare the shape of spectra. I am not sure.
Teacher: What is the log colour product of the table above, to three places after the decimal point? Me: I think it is 0.431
